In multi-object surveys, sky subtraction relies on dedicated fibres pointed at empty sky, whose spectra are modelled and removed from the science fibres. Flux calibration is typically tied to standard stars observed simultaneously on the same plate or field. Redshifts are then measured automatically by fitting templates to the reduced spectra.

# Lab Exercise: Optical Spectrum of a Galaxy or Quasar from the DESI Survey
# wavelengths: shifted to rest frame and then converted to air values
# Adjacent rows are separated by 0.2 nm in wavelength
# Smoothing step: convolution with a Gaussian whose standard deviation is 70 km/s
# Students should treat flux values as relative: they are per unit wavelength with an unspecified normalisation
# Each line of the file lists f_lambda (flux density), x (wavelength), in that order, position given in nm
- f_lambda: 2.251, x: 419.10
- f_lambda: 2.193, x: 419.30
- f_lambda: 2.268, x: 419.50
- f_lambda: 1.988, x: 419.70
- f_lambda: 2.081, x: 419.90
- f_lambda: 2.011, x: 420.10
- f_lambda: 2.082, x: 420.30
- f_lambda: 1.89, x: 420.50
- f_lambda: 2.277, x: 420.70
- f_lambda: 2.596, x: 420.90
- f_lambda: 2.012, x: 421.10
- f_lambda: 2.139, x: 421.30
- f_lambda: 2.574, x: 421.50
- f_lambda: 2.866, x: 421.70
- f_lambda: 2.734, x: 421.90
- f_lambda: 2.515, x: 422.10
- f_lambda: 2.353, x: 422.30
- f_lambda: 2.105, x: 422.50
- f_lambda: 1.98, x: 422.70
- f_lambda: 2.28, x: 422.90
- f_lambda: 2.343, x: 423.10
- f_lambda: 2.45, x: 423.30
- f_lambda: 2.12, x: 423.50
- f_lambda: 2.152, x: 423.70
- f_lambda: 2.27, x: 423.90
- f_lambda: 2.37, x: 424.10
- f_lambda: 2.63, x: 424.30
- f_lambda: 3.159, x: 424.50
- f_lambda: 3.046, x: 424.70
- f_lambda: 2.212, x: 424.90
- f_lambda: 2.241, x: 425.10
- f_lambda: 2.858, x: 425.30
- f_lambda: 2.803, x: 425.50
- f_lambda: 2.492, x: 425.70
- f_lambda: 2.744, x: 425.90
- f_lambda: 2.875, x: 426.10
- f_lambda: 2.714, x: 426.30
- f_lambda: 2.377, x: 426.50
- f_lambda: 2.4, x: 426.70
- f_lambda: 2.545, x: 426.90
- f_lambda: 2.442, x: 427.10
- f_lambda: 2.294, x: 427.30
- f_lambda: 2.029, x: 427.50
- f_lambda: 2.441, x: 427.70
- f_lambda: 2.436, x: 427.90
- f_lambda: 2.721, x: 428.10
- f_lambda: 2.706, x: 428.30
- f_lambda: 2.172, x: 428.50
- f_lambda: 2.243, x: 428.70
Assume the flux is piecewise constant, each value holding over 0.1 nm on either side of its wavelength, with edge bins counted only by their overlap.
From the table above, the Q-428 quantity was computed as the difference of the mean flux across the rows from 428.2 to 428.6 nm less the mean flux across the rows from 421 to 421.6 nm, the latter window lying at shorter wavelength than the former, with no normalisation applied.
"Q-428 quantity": 0.20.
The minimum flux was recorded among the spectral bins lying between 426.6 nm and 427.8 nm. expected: 2.029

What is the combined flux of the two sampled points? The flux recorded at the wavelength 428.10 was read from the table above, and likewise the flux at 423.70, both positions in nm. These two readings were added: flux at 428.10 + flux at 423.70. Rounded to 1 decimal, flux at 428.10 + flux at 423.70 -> 4.9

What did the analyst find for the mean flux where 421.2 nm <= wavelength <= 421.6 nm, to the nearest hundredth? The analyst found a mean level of 2.36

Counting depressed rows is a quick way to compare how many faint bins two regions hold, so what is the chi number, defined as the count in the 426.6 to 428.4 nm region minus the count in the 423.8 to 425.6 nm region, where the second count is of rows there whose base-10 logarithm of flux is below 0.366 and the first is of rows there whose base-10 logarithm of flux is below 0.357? -2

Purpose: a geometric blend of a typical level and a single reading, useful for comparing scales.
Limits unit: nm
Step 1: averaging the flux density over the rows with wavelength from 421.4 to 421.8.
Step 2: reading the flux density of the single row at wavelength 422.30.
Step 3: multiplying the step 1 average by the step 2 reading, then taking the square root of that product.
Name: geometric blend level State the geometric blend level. 2.53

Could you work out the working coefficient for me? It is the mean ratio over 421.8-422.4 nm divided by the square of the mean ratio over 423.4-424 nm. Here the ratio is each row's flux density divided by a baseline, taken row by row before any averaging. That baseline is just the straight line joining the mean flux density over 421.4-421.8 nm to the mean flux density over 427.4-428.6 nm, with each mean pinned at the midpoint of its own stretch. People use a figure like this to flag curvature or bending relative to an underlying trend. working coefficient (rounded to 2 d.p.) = 1.36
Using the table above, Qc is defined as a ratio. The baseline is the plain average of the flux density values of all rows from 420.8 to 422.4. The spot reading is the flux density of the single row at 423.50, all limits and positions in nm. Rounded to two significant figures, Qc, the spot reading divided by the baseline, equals 0.86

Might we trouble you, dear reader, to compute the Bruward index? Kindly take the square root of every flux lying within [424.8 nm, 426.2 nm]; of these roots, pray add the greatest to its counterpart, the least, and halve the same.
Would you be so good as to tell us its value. 1.59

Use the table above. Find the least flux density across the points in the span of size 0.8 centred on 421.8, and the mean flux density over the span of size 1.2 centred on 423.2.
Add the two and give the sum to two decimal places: 4.74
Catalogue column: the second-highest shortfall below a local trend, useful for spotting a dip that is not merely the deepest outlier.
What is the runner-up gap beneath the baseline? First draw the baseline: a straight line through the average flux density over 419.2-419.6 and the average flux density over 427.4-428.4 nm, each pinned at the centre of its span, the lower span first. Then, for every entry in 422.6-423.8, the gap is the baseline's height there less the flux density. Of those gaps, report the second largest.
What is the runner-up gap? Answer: 0.22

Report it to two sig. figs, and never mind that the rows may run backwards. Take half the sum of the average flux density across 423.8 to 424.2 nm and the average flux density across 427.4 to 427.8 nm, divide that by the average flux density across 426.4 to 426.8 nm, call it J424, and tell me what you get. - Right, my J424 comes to 0.95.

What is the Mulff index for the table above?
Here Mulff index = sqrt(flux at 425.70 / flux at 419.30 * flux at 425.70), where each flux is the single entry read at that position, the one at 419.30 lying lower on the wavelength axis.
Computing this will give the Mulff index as 1.7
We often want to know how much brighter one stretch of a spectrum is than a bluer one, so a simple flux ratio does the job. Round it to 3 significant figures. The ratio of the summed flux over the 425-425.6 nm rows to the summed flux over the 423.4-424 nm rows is 1.21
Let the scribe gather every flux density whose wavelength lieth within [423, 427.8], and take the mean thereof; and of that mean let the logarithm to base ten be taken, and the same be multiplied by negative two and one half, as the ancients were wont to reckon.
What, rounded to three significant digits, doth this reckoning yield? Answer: -0.995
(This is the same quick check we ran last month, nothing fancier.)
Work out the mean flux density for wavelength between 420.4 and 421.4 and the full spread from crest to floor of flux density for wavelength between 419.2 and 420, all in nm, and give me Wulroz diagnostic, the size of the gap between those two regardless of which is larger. 1.90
